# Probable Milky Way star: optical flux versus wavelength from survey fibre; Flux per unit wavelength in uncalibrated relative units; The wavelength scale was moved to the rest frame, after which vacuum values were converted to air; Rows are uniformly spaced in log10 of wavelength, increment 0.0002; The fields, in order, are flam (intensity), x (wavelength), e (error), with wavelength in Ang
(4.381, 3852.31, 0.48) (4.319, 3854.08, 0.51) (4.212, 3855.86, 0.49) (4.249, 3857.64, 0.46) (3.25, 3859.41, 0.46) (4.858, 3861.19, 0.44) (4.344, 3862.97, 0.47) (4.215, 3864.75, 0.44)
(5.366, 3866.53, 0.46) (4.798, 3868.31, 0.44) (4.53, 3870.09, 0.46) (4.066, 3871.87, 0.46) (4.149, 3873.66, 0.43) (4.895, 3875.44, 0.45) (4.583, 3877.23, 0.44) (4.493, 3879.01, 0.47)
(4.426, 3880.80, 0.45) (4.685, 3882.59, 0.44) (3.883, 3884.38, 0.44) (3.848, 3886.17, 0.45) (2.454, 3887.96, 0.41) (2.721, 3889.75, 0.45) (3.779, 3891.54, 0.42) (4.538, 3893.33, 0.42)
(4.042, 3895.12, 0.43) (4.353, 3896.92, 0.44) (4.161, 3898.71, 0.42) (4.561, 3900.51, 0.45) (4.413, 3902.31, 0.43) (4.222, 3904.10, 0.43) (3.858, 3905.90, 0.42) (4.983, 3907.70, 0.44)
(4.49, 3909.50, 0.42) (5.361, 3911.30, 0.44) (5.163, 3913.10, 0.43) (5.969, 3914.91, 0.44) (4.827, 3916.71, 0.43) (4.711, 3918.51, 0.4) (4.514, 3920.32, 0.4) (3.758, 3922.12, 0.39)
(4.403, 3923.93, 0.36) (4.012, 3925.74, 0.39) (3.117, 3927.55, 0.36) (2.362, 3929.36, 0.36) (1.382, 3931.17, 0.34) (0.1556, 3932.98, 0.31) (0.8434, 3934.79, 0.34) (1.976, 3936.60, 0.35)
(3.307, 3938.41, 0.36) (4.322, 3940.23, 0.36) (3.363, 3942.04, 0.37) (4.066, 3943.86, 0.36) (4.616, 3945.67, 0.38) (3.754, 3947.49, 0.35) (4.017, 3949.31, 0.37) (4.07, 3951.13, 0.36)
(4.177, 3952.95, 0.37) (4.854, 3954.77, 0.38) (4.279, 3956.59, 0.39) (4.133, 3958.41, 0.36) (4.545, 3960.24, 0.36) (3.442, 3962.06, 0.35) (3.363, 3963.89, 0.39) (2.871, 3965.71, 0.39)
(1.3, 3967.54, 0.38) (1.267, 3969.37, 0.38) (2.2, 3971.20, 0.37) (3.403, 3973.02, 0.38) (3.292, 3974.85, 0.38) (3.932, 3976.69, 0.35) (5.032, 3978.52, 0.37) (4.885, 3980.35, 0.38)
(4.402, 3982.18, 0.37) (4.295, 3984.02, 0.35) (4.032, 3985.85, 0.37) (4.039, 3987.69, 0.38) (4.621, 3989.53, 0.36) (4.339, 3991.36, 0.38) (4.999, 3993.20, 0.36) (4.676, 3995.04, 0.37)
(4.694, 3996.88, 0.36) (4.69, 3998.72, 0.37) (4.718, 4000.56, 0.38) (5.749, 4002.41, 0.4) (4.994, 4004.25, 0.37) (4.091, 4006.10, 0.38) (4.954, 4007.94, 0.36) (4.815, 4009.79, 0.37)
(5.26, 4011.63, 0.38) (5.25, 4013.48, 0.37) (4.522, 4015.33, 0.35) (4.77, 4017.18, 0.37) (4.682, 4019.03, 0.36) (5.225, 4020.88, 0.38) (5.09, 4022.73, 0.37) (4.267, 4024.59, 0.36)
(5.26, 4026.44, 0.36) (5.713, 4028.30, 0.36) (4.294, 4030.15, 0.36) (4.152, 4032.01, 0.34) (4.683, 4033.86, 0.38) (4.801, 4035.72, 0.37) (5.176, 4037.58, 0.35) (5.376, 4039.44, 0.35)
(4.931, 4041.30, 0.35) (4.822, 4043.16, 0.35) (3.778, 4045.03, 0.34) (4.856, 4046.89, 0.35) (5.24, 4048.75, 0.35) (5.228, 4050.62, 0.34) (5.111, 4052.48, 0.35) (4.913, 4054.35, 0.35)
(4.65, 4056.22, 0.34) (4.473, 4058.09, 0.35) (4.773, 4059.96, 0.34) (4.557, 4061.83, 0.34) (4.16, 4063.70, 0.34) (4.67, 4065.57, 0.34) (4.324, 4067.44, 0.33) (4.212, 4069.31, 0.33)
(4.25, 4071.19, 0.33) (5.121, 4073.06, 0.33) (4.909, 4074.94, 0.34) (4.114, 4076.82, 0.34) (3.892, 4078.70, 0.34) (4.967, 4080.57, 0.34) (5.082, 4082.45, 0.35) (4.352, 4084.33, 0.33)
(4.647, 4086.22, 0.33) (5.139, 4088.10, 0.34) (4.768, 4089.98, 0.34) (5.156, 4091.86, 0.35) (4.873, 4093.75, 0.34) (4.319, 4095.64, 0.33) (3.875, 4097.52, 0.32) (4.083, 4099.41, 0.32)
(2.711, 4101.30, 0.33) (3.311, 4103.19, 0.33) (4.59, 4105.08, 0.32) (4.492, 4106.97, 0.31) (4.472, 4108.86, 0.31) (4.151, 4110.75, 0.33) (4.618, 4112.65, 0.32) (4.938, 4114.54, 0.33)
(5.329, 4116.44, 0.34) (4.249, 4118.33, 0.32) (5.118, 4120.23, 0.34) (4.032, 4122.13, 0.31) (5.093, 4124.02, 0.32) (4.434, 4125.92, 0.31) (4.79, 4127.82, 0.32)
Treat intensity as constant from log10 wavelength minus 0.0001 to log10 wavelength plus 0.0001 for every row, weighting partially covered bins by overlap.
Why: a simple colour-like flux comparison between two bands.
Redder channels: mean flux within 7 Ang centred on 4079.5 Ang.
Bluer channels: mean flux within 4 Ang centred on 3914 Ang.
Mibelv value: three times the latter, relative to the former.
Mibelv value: 3.7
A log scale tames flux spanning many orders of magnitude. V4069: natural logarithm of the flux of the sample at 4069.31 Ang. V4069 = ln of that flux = 1.44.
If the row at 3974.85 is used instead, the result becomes 1.19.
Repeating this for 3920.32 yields 1.51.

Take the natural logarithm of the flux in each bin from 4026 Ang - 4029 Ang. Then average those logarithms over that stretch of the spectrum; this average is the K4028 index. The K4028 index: 1.70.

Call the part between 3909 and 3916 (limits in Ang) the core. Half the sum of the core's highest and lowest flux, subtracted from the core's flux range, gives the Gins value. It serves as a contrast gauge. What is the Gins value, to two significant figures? -3.8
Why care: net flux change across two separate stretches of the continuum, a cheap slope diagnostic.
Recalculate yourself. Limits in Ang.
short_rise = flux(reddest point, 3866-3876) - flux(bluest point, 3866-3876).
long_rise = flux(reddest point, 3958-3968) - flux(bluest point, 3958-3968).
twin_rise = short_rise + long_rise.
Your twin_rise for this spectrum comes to -3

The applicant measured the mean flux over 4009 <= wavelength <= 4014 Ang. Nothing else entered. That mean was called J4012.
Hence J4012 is 5.11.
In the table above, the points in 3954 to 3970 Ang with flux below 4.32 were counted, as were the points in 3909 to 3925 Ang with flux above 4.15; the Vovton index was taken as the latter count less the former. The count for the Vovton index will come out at 1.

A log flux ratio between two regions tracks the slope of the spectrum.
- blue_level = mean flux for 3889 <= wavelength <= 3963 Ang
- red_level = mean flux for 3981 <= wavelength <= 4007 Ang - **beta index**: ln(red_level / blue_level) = 0.17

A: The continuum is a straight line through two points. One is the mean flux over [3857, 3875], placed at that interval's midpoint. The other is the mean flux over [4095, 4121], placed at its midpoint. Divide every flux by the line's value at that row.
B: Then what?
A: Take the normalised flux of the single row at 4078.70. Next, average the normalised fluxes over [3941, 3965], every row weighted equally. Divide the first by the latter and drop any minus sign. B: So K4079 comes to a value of 0.97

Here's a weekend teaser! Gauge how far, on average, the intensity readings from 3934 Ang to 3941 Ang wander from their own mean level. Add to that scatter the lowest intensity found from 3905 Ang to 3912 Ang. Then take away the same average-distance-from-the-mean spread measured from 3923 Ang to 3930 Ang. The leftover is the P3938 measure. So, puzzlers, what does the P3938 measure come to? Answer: 4.33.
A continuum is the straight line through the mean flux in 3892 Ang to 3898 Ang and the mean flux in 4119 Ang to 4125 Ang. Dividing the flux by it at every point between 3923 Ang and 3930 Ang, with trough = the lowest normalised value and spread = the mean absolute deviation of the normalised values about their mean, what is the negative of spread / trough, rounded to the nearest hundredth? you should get -0.31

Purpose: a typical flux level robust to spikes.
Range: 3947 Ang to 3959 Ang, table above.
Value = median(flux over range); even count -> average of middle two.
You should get 4.13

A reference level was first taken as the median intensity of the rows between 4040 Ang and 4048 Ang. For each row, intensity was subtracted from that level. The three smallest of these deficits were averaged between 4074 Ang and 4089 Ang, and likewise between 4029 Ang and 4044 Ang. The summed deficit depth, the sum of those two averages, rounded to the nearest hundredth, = -0.55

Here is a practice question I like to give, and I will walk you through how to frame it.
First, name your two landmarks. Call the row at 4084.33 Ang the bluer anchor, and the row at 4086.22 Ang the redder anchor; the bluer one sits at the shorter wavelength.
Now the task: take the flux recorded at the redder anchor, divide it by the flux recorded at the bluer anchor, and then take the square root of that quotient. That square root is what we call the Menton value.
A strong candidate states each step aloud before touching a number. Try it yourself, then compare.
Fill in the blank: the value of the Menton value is 1.03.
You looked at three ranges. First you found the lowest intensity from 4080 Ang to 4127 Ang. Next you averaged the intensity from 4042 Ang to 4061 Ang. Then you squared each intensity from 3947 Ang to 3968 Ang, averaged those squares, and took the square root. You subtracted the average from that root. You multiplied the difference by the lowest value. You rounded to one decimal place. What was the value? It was -2.6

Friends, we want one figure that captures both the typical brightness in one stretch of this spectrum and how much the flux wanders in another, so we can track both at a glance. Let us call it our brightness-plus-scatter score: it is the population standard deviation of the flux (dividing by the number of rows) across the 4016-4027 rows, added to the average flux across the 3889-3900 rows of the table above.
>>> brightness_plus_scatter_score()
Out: 4.3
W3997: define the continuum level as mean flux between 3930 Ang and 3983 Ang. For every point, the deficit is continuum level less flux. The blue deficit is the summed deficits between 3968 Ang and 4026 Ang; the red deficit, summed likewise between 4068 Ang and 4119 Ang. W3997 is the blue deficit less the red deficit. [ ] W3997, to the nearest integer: -3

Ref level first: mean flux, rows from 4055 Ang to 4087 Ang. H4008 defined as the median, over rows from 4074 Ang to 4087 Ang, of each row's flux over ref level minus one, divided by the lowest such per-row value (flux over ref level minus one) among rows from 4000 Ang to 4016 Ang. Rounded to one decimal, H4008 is -0.2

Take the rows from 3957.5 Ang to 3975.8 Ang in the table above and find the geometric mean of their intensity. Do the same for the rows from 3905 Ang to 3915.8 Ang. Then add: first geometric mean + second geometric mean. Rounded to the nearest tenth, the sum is 7.7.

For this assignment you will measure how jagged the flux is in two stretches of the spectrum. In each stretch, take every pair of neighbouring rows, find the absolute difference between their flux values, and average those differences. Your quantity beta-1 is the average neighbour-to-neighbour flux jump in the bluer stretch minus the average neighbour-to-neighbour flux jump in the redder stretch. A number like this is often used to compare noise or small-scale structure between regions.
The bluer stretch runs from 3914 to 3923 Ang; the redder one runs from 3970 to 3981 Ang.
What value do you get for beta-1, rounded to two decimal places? -0.09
